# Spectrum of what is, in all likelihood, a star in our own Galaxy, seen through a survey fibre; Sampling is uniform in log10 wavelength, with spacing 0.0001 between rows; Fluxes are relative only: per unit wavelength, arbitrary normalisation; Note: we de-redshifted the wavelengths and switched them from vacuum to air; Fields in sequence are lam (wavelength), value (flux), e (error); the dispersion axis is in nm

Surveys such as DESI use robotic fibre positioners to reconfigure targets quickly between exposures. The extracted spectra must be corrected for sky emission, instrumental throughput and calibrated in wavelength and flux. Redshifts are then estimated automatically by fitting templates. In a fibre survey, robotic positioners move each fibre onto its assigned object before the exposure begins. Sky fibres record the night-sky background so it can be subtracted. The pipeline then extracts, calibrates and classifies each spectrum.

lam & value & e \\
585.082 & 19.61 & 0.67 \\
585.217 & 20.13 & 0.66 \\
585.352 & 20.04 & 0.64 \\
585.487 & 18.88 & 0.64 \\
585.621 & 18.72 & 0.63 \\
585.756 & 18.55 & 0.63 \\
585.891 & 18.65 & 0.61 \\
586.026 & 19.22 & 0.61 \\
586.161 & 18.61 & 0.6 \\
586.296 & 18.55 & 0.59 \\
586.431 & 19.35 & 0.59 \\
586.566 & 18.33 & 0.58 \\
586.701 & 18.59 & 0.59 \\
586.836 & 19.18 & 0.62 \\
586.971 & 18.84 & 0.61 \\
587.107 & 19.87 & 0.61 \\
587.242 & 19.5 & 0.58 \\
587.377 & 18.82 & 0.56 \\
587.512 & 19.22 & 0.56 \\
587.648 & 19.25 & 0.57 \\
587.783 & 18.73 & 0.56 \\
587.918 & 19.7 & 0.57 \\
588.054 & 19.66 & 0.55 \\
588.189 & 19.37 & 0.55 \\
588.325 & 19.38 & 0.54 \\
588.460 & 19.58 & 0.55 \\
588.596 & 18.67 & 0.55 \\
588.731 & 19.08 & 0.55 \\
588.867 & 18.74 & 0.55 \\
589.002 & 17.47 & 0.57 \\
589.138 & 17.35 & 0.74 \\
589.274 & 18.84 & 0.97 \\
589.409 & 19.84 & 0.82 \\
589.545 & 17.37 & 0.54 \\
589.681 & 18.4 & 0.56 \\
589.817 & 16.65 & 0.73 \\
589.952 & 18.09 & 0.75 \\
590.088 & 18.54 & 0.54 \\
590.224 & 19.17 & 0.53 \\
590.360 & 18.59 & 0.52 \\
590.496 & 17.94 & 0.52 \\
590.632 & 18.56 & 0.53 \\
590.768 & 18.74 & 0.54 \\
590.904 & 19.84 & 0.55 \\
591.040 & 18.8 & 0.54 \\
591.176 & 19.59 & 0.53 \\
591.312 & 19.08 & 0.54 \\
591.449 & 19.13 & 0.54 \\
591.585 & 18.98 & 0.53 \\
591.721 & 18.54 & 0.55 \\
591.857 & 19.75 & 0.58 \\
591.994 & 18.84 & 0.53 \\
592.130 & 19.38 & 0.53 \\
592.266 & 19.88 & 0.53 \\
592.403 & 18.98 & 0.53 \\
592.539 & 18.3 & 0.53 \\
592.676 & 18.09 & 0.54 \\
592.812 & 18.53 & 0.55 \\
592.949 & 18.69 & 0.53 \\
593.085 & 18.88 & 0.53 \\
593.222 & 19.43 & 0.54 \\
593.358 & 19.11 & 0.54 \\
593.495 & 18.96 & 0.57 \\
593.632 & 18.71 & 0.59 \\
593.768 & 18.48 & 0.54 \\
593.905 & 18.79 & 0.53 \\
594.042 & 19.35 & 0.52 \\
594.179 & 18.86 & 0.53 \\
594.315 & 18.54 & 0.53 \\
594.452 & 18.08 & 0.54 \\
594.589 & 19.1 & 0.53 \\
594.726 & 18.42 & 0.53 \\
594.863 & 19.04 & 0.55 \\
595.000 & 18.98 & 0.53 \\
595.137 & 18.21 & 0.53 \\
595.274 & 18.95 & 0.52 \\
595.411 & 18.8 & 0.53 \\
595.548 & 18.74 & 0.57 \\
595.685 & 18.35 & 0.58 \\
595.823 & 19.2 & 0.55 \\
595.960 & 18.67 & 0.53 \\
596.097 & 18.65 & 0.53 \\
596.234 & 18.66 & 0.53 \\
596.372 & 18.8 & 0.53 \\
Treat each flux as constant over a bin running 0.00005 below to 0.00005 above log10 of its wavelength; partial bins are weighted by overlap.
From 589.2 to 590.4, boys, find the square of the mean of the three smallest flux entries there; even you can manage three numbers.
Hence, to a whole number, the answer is 302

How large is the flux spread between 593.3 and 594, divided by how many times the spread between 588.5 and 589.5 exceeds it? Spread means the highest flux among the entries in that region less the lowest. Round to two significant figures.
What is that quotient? 0.16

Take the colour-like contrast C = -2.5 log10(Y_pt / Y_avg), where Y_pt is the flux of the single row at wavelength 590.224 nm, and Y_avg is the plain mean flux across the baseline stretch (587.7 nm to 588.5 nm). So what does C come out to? 0.013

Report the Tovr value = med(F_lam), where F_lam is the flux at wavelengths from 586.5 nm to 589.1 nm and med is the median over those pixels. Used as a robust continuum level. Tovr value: 19.2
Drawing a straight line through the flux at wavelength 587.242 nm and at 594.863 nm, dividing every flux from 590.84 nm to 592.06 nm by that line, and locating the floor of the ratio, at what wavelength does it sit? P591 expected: 591.721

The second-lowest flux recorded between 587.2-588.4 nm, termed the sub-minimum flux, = 18.82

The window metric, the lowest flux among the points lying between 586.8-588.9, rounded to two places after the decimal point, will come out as 18.67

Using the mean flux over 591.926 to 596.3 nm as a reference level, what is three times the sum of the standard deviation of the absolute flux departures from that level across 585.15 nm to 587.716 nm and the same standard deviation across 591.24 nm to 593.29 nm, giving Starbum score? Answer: 2.1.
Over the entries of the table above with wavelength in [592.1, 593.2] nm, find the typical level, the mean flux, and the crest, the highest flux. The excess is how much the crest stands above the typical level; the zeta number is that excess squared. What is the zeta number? 1.1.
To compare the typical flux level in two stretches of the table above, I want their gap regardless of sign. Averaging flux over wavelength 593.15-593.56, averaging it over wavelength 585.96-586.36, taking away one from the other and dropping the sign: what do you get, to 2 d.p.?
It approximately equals 0.37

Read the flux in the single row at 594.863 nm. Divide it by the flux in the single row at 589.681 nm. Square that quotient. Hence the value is 1.07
